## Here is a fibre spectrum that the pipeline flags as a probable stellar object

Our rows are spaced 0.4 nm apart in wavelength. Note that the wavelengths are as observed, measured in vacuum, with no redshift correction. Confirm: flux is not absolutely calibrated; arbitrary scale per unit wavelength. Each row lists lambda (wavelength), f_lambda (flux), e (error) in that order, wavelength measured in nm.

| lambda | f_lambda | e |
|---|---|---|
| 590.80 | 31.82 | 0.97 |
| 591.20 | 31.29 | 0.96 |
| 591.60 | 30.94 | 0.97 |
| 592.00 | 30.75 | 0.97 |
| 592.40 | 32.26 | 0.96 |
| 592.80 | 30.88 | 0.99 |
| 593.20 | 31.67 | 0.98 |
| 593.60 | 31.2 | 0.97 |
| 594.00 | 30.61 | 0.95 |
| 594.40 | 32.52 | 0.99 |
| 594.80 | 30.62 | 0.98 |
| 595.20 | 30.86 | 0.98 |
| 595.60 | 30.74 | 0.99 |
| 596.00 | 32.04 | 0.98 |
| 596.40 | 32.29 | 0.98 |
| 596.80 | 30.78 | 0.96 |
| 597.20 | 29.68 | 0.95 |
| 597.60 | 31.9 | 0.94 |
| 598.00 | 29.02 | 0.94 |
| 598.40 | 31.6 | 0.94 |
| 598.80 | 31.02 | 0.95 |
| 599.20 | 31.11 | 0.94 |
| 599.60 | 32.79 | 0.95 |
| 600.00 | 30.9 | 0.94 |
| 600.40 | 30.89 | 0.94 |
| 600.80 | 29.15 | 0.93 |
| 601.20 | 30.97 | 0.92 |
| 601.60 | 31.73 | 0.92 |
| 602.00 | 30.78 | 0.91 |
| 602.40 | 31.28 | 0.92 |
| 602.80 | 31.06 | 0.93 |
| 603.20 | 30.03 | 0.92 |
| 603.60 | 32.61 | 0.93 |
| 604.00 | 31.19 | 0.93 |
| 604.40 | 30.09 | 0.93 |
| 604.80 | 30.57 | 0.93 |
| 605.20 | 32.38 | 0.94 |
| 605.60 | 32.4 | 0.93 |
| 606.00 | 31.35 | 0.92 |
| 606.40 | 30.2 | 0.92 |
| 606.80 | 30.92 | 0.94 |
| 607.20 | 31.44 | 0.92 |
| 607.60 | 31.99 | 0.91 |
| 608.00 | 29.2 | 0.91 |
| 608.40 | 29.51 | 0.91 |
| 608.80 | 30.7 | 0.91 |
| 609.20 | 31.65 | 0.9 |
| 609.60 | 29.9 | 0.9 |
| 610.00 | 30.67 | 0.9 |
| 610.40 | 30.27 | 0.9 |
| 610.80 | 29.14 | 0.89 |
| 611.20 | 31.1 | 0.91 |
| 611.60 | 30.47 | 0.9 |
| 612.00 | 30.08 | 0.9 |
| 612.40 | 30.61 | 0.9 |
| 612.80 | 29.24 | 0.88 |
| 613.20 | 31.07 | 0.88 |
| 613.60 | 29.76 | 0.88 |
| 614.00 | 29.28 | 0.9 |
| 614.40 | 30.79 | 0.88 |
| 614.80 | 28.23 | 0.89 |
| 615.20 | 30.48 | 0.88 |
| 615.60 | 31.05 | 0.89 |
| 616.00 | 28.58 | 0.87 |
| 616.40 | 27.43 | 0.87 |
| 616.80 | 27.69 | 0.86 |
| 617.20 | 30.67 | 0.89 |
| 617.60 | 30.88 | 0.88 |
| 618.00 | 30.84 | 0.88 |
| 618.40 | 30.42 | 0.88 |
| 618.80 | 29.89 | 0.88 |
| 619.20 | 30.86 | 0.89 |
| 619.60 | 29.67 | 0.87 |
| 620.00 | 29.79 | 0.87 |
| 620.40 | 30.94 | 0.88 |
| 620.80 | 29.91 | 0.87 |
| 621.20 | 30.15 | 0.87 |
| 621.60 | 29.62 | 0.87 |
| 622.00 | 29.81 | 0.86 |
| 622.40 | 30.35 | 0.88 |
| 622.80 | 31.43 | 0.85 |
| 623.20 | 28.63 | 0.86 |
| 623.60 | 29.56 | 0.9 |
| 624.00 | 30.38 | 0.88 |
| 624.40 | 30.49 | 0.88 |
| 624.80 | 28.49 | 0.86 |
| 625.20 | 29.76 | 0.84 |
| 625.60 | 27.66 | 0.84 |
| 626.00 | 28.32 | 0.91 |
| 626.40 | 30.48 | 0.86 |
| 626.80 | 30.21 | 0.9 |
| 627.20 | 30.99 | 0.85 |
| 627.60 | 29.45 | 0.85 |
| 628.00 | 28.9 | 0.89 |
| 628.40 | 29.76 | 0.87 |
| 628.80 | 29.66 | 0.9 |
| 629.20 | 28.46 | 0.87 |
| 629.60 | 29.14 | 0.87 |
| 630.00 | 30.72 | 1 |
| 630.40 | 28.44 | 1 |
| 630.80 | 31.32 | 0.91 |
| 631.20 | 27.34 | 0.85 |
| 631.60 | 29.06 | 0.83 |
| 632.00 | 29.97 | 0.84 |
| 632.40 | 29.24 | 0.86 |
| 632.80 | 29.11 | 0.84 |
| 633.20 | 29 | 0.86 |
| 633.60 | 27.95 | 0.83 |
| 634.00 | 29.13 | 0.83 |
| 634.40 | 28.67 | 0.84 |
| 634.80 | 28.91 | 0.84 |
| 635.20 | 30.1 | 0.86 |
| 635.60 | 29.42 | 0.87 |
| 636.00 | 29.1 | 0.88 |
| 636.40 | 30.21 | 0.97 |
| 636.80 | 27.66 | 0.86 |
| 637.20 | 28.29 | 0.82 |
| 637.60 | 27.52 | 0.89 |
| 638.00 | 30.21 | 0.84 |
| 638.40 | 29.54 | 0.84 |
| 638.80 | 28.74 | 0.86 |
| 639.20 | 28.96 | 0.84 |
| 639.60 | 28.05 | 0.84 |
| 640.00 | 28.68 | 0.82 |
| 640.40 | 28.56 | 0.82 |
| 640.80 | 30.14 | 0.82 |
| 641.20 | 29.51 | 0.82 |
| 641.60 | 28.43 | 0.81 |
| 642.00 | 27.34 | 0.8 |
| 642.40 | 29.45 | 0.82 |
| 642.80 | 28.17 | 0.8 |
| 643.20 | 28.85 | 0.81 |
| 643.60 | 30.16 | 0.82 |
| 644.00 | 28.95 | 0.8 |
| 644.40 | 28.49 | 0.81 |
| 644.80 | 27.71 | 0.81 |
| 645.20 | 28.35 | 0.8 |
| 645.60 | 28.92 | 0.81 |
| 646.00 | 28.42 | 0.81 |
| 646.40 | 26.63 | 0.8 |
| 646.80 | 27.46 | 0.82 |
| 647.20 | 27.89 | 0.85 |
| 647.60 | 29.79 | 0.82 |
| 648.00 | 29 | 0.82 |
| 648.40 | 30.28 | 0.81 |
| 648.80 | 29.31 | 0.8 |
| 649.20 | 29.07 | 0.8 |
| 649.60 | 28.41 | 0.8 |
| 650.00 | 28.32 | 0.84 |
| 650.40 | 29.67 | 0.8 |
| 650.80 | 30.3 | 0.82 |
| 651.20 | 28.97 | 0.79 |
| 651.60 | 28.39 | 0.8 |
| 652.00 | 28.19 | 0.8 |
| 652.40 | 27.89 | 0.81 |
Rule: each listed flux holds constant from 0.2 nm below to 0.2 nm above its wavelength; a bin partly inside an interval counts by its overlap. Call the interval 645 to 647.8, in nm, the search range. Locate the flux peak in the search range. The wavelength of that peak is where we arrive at 647.60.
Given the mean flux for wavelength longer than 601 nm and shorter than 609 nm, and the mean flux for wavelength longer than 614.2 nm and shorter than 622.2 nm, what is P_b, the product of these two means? 927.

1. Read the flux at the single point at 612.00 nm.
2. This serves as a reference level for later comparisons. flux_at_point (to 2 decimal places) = 30.08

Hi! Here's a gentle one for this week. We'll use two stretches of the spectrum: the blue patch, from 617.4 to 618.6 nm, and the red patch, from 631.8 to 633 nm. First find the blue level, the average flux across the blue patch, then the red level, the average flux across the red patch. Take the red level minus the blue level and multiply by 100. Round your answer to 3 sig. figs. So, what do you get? -127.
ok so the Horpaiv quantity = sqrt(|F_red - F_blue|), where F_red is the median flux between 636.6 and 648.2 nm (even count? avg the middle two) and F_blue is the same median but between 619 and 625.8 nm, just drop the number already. 1.1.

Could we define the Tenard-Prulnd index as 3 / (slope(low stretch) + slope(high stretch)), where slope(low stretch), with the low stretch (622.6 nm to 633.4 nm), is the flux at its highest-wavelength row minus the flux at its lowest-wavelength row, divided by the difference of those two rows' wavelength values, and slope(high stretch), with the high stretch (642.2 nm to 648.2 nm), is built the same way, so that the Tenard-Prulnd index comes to -10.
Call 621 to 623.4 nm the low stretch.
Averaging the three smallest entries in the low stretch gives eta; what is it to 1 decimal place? 29.4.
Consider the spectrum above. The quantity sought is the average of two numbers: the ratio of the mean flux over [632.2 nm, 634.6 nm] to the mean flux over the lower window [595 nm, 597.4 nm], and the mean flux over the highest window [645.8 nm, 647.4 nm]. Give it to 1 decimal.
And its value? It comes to 14.3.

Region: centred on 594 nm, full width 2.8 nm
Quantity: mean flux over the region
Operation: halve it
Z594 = 15.6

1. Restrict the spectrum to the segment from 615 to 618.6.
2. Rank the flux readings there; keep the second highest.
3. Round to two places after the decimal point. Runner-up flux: 30.88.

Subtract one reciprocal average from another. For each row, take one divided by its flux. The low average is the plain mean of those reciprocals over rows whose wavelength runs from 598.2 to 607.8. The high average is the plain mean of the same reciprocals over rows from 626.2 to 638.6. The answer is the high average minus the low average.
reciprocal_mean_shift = 0.0021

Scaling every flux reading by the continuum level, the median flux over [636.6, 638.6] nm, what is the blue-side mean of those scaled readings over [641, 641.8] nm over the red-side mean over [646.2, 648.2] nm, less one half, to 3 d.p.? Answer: 0.529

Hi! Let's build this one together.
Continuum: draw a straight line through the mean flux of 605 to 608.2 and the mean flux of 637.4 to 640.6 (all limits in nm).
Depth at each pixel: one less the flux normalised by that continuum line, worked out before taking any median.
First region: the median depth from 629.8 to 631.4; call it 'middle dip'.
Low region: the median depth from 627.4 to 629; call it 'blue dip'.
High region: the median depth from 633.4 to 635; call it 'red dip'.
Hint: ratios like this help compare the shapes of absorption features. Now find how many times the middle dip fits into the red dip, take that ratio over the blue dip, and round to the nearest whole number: -1664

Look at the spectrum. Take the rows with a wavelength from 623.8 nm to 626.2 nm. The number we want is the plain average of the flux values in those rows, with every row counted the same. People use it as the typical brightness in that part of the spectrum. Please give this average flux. 29.2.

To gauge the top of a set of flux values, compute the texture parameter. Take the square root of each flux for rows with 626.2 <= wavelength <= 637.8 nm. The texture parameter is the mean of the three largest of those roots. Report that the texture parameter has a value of 5.57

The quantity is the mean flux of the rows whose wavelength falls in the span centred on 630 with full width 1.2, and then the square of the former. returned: 866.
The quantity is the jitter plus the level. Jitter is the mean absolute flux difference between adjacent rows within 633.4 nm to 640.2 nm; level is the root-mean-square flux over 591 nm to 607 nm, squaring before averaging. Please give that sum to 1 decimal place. 32.1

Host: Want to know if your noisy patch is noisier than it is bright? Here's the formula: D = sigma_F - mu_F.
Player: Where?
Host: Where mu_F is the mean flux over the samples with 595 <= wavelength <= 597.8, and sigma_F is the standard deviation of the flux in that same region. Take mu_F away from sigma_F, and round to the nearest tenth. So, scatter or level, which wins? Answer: -30.3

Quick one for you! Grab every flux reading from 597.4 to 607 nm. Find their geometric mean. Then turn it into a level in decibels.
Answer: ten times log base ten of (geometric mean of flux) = 14.92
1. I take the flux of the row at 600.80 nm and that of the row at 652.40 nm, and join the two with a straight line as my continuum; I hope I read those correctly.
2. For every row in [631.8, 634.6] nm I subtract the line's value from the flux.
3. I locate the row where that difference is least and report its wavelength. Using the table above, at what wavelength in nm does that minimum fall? 633.60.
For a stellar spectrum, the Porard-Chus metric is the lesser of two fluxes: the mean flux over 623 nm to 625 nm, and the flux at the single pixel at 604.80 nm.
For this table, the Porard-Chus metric 29.5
